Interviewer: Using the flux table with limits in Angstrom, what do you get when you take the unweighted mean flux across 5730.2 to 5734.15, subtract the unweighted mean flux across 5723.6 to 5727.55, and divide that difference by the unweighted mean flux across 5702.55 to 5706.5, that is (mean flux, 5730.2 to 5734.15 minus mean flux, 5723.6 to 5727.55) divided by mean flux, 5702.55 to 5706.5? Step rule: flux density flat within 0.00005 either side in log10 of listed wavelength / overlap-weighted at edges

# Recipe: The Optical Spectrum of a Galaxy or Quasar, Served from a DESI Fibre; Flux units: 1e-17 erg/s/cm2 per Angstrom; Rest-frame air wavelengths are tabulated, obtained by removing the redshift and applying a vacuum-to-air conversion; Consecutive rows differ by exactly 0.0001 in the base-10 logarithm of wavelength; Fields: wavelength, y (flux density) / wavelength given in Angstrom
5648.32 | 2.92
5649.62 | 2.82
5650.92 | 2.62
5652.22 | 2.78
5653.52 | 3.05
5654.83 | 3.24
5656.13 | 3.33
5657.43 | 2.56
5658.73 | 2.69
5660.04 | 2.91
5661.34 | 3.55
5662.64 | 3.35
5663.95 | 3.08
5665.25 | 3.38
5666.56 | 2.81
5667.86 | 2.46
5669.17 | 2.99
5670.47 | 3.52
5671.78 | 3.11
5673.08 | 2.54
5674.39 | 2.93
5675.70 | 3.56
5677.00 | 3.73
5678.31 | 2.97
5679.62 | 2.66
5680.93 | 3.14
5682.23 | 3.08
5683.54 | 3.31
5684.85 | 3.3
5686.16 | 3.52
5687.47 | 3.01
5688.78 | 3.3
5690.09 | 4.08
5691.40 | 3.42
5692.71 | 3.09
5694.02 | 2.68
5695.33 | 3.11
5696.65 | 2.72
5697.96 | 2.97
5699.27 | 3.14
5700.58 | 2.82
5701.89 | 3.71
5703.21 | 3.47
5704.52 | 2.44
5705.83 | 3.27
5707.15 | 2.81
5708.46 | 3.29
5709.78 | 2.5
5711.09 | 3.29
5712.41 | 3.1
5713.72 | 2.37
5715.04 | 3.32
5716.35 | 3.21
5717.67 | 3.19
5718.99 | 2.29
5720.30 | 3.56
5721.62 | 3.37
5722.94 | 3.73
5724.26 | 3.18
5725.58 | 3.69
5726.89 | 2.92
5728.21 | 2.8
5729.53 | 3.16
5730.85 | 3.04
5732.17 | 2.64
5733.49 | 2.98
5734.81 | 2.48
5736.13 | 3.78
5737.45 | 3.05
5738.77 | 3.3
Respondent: -0.12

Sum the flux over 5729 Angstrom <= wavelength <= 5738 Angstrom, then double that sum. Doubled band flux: 42.3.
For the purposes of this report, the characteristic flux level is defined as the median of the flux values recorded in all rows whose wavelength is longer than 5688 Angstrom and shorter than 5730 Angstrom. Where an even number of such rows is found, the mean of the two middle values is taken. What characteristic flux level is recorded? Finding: 3.17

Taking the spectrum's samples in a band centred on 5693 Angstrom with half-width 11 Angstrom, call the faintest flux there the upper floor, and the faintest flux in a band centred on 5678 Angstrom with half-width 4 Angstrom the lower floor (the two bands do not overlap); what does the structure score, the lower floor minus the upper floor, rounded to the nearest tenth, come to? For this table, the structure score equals 0.0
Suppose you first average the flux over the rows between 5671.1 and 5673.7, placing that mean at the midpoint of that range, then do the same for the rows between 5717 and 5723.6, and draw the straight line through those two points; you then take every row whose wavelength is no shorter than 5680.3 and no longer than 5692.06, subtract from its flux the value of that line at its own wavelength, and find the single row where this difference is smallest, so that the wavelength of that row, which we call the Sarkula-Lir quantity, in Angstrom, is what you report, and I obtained 5687.47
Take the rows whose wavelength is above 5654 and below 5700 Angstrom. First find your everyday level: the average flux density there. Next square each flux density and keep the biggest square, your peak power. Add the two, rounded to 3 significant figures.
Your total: 19.8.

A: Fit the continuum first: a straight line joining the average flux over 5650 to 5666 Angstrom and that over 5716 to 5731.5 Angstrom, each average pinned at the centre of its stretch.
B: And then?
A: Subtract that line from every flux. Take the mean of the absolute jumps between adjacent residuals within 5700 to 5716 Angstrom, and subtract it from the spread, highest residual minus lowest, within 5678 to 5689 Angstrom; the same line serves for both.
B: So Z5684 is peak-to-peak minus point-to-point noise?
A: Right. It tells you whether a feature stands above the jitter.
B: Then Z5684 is 0.18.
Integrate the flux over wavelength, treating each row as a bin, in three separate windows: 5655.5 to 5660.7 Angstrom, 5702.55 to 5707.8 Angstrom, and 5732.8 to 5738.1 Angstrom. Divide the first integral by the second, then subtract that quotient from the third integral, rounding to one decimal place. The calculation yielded 15.3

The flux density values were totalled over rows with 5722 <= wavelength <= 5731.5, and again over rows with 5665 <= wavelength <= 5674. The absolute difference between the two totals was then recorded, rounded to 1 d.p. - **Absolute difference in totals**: 1.7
